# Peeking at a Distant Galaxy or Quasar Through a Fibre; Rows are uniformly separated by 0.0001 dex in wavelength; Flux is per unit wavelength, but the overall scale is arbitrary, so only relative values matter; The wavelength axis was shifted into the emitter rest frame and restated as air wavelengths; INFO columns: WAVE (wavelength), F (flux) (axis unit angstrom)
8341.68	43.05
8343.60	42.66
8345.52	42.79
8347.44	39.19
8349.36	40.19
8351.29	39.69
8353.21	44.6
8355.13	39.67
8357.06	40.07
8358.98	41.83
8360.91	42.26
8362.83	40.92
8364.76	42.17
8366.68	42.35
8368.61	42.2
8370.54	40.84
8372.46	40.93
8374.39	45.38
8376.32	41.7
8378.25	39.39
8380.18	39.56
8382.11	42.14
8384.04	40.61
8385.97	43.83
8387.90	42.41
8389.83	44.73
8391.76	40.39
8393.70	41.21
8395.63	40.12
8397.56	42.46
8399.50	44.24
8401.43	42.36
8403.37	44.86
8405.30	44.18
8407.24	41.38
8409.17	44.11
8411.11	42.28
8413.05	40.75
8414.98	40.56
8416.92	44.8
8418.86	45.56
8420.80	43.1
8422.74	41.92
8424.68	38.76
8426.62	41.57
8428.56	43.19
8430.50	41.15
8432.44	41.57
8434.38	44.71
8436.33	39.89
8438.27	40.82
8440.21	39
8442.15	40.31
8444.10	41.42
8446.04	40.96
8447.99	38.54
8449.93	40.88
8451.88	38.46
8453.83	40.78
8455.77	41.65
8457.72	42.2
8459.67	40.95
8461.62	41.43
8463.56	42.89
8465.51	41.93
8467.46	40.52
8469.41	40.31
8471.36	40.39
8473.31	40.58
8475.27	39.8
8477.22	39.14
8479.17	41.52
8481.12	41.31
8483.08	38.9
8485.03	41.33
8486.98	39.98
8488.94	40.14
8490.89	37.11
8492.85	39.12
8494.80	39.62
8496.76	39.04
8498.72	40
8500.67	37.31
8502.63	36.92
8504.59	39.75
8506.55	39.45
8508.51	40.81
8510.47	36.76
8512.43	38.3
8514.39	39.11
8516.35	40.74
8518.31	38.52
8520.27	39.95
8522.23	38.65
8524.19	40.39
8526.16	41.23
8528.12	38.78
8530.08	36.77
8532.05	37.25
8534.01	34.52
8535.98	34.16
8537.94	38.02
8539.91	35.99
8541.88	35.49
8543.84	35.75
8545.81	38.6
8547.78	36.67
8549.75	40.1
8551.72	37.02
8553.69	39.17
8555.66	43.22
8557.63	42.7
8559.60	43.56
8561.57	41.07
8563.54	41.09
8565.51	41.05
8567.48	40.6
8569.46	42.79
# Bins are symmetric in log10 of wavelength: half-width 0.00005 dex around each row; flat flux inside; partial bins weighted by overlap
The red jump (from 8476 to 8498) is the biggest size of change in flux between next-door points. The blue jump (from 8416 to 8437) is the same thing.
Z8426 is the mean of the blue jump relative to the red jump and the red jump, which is 2.3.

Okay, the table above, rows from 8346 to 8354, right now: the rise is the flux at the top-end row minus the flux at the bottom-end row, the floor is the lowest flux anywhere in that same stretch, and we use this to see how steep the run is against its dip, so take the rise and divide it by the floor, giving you 0.14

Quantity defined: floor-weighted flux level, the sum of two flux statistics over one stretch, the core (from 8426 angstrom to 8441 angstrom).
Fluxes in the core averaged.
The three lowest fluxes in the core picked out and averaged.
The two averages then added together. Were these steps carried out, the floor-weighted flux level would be 81.4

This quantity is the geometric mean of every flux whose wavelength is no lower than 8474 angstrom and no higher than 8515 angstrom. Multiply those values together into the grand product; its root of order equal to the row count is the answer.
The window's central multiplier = 39.3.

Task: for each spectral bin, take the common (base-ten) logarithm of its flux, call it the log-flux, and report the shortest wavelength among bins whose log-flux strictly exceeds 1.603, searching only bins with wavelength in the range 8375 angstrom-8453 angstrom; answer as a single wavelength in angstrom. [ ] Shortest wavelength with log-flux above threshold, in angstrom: 8376.32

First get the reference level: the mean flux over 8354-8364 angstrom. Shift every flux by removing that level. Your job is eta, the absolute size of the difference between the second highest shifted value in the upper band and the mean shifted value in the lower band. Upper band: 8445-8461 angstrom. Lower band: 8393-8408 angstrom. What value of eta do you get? 1.0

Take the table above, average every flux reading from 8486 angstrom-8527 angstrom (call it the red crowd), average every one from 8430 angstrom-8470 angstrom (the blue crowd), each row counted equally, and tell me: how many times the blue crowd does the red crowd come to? 0.956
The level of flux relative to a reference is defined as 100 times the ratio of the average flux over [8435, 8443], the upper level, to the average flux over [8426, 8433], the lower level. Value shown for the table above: 96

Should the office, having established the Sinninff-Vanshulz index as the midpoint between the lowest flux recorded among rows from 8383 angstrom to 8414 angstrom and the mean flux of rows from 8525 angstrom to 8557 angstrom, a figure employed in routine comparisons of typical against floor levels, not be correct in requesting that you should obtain 38.9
